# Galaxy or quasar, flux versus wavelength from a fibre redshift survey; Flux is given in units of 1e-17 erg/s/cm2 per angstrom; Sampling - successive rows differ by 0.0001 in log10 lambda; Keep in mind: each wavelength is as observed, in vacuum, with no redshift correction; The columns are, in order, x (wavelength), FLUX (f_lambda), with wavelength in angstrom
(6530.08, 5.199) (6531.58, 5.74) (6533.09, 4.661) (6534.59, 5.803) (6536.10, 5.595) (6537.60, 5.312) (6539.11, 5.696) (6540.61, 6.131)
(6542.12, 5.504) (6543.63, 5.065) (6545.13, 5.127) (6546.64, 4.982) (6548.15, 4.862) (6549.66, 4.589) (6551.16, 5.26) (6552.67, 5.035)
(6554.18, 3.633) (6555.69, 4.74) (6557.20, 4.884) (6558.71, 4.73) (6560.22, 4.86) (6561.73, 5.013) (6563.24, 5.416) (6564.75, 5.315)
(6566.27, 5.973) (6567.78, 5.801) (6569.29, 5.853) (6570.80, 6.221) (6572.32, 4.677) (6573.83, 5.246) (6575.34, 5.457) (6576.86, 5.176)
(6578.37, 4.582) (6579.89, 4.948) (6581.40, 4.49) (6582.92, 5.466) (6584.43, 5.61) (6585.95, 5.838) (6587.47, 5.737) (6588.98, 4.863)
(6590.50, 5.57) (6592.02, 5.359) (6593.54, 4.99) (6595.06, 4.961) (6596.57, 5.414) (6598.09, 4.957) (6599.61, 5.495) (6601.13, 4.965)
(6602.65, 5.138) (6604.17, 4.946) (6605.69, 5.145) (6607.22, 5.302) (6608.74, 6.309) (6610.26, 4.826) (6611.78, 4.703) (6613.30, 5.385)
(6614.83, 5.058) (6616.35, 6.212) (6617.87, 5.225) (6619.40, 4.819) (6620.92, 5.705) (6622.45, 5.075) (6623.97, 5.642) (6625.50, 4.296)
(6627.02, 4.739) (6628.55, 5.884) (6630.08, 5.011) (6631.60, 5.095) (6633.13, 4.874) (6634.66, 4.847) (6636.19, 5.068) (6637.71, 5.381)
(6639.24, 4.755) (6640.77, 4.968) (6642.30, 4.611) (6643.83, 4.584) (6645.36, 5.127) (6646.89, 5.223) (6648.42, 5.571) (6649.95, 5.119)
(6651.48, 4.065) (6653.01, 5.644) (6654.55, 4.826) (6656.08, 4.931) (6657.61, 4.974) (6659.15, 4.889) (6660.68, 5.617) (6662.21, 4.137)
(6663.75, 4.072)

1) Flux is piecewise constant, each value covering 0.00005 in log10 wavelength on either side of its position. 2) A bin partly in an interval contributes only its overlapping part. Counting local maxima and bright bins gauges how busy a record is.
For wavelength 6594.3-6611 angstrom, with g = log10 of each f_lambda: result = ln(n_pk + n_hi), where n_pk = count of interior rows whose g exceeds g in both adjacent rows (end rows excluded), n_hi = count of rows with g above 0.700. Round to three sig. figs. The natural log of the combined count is 2.30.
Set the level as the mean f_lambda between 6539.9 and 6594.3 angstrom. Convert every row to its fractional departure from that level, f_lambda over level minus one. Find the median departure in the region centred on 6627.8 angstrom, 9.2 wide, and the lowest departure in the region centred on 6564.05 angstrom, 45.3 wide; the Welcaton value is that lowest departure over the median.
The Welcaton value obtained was 11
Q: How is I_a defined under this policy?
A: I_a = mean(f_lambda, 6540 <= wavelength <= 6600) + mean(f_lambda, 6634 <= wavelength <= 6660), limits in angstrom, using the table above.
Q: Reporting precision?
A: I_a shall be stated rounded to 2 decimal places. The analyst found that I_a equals 10.17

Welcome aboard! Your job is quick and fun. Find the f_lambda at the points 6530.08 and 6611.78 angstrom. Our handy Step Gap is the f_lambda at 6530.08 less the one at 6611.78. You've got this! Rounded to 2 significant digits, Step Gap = 0.50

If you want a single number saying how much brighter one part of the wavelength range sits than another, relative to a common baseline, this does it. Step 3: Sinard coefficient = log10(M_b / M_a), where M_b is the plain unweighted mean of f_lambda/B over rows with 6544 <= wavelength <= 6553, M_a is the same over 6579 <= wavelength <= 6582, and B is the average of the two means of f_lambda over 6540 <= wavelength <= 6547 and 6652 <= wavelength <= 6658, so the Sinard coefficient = 0.023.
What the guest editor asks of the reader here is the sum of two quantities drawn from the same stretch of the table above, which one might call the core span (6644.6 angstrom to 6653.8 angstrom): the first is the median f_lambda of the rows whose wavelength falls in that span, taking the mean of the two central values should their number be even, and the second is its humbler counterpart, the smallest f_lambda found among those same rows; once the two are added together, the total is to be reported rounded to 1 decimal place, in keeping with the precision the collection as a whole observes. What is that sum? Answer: 9.2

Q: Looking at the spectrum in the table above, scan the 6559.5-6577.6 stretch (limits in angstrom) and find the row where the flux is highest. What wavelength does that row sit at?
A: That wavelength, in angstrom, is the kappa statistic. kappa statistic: 6570.80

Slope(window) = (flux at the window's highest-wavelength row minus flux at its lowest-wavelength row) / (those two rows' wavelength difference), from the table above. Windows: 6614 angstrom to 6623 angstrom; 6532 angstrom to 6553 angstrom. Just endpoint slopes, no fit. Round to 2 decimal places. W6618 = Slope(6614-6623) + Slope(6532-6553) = 0.02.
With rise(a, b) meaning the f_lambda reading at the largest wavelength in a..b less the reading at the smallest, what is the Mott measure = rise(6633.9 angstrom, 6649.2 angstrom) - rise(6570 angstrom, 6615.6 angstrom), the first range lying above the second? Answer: 1.9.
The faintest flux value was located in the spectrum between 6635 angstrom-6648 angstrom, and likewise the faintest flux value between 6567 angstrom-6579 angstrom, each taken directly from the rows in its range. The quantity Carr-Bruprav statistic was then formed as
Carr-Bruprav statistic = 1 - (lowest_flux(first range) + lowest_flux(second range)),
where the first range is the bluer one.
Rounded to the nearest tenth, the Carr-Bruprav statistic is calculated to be -8.2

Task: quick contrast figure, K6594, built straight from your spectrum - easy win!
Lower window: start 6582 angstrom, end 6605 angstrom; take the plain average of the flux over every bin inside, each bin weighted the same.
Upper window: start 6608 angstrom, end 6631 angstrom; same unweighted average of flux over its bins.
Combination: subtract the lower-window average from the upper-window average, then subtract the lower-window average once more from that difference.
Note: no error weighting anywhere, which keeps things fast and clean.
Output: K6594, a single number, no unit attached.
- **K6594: -5.3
